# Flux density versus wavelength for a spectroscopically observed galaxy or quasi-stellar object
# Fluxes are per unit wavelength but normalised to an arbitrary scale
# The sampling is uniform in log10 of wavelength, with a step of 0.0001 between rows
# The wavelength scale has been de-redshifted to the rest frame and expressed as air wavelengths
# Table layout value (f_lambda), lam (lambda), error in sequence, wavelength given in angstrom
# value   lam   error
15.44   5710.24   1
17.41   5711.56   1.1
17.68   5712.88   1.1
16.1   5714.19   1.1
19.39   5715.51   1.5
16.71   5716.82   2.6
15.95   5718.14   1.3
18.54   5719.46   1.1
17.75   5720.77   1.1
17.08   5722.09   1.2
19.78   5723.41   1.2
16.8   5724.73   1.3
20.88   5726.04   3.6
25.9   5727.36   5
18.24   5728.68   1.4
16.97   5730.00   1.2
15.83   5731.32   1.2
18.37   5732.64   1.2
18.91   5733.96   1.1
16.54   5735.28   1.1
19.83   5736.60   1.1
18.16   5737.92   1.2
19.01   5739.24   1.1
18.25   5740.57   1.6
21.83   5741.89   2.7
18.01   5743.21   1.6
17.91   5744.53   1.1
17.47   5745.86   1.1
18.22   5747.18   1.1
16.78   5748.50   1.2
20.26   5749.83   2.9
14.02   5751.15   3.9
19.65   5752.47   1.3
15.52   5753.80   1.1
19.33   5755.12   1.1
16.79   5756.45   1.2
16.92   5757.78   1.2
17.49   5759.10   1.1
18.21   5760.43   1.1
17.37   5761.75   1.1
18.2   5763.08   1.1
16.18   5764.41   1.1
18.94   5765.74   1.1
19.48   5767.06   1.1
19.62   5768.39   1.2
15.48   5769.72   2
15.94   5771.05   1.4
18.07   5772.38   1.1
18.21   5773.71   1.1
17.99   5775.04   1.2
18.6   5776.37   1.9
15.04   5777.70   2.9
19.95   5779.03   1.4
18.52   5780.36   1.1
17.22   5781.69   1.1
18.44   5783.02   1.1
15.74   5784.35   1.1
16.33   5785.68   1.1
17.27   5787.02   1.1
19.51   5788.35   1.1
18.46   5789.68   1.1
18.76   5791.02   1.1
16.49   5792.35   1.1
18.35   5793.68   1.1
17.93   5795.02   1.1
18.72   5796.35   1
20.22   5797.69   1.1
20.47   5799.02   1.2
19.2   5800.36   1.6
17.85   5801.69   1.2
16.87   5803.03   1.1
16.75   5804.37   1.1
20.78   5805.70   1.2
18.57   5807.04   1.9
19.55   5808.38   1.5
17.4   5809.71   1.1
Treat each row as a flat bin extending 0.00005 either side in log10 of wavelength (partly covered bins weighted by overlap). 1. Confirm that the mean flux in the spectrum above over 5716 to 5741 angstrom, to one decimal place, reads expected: 18.4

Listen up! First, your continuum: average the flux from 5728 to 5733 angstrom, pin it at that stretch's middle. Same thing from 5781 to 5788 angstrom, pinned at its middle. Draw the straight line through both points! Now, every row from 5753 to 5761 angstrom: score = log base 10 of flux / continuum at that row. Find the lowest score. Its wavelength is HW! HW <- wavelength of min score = 5753.80 angstrom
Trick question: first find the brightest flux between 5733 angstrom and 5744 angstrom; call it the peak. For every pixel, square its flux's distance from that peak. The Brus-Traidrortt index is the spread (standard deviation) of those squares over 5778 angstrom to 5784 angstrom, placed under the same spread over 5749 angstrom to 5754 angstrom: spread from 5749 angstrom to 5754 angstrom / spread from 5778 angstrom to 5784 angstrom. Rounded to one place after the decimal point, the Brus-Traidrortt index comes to 3.9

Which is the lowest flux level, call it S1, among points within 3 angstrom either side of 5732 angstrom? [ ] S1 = 15.83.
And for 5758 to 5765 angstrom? 16.18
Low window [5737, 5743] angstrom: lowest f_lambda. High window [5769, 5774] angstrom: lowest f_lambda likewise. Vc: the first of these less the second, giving 2.7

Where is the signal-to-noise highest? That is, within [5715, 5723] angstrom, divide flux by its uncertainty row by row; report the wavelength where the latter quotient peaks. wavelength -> 5719.46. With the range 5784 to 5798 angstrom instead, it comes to 5796.35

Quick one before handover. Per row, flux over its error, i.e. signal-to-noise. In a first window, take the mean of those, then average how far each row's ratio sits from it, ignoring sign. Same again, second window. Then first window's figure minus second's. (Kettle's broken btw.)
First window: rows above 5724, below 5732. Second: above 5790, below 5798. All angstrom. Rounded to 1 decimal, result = 2.4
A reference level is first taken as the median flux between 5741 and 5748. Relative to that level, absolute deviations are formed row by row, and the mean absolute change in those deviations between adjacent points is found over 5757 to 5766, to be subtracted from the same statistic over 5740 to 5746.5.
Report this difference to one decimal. 1.3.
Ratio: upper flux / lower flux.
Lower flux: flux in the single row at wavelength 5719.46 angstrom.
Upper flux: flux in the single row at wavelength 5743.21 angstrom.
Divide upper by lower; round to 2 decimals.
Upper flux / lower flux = 0.97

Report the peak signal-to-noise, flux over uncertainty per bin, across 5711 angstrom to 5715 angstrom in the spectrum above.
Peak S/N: 16.1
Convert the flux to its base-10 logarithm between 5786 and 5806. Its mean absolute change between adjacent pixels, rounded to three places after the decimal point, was 0.031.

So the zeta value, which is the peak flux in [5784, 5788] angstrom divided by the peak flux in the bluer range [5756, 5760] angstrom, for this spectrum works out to 0.99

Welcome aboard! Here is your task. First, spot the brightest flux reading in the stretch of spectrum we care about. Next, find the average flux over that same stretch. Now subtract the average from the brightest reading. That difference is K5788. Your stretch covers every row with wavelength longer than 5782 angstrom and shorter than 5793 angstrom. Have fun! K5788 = 1.9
